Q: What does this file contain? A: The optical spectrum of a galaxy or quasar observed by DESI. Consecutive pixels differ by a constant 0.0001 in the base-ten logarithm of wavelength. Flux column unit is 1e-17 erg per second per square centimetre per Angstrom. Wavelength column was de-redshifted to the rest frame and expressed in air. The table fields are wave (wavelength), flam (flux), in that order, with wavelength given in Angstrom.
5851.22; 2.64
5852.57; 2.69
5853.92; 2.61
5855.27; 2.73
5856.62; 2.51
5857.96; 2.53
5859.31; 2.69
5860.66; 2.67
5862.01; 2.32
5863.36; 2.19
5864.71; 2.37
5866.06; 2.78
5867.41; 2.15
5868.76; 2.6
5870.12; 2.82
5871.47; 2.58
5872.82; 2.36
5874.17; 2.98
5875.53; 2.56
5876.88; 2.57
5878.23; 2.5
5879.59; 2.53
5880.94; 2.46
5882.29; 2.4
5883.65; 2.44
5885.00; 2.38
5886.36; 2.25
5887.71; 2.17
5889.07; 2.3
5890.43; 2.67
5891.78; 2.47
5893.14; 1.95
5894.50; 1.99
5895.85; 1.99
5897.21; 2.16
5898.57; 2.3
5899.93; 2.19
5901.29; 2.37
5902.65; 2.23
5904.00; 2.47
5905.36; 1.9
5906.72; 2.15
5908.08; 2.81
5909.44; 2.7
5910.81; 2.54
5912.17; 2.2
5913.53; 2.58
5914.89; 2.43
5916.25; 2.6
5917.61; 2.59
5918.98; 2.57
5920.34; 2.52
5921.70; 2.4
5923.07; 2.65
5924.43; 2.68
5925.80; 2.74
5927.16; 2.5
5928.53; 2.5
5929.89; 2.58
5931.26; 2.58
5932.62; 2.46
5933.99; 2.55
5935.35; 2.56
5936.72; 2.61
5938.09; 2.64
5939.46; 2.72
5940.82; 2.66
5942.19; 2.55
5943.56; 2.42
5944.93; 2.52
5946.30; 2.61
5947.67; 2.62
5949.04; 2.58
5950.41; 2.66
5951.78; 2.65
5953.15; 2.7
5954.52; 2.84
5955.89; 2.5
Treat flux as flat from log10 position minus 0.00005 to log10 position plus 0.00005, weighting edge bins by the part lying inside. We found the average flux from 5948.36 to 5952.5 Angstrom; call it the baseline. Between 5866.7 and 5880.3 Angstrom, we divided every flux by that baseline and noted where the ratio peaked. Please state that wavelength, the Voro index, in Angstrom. 5874.17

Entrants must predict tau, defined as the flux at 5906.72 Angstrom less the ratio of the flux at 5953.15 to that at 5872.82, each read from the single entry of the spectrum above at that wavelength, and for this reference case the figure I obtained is 1.01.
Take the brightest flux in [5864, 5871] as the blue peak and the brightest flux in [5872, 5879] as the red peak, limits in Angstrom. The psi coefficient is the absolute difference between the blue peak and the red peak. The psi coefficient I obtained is 0.16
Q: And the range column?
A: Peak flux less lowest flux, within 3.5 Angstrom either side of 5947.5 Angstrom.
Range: 0.140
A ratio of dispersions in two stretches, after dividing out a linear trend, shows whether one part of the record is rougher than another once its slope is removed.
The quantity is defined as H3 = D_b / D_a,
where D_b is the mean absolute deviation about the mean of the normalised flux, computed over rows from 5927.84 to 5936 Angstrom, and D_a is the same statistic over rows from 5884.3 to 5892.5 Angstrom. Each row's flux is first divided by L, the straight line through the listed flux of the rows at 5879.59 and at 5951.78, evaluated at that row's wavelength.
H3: 0.28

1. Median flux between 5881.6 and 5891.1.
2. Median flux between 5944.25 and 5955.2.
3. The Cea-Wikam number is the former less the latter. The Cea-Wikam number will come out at -0.3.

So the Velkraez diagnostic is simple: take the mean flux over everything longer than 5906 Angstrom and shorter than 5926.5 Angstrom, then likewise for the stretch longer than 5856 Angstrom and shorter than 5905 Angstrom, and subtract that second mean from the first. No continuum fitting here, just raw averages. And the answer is 0.13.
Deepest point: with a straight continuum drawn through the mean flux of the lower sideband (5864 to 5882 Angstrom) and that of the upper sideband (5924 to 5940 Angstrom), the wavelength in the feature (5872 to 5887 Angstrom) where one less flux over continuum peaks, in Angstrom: 5886.36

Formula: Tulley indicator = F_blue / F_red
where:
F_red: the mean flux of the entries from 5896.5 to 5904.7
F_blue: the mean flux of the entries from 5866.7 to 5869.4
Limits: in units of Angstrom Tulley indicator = 1.04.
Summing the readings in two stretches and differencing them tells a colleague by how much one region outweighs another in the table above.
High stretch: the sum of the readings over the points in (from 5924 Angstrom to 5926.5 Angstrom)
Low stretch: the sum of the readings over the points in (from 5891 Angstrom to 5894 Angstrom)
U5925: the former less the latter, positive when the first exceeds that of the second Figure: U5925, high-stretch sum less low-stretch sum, 1.0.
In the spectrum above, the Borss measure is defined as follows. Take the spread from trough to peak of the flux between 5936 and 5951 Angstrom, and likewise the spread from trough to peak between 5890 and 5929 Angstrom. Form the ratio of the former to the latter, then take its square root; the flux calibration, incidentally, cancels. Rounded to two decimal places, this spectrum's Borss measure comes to 0.57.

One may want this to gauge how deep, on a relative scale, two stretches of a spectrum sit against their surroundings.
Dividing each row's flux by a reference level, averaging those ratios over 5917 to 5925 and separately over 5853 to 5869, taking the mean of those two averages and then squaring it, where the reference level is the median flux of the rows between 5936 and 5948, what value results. 0.947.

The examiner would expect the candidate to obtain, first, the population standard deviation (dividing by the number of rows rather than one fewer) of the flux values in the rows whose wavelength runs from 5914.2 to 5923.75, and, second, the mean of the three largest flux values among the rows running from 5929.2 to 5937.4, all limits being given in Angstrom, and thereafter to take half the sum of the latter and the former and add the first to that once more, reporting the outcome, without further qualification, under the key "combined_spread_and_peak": 1.42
